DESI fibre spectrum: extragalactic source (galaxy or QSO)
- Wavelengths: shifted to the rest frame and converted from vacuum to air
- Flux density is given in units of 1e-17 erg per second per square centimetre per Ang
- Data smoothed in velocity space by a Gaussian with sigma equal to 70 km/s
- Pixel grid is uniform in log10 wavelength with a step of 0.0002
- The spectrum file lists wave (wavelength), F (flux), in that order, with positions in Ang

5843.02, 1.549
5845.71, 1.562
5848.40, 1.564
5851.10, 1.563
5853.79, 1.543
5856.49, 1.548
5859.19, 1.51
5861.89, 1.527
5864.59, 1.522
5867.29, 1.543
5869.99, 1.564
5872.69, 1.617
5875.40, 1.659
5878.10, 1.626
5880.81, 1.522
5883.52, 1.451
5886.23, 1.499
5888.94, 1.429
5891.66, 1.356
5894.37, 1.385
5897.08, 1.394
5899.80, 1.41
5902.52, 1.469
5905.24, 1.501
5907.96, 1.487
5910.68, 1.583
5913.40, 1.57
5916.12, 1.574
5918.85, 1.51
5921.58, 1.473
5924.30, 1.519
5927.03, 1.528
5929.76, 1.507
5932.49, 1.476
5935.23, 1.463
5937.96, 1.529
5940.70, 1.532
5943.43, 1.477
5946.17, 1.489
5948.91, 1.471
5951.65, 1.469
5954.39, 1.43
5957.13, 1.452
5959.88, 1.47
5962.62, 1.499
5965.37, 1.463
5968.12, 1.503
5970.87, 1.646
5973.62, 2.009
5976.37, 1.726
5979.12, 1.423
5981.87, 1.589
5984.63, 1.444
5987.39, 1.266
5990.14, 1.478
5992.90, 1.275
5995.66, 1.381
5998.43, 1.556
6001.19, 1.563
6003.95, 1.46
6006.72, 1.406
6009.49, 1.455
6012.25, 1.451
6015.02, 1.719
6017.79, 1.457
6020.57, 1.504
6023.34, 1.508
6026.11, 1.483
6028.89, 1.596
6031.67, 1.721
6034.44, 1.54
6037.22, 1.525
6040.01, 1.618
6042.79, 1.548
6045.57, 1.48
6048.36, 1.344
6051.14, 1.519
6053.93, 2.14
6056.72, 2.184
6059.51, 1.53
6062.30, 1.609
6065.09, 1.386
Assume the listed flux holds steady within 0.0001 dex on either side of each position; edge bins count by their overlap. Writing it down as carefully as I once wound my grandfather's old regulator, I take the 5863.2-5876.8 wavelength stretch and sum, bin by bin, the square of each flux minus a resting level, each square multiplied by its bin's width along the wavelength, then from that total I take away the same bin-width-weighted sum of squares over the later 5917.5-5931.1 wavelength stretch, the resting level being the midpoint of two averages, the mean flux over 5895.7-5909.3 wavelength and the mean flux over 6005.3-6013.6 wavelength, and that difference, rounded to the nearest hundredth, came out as 0.23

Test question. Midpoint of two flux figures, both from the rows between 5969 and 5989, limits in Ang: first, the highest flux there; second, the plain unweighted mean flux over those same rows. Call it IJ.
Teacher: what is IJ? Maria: 1.80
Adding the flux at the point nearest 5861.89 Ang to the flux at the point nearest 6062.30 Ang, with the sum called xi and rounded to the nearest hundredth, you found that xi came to 3.14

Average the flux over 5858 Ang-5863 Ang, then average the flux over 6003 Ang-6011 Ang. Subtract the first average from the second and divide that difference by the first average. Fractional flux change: -0.05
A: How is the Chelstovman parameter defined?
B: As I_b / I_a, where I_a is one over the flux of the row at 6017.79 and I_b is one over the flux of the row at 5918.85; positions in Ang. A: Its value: 0.96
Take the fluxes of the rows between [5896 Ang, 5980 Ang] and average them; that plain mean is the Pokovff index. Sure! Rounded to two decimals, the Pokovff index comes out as 1.52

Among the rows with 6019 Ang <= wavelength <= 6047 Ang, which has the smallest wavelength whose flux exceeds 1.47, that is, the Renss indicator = 6020.57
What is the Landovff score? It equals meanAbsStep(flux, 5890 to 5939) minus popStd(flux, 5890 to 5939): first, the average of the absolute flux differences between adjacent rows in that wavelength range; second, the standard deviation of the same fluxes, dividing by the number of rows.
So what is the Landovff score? -0.03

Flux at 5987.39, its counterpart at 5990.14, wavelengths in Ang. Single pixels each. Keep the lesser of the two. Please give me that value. 1.27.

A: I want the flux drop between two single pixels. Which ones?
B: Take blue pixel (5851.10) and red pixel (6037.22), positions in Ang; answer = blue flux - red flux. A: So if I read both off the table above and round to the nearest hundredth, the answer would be 0.04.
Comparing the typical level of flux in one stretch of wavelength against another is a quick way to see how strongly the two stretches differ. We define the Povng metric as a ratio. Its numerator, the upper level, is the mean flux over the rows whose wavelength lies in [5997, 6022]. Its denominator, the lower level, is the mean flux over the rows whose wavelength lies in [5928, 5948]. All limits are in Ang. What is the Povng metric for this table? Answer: 1.01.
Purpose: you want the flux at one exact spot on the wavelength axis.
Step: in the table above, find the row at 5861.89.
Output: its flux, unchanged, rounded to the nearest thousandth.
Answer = 1.527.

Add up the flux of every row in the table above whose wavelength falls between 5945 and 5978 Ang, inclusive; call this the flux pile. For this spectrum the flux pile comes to 19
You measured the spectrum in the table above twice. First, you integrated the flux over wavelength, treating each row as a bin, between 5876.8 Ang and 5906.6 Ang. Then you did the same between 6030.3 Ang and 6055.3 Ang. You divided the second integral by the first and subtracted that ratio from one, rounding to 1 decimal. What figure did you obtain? 0.1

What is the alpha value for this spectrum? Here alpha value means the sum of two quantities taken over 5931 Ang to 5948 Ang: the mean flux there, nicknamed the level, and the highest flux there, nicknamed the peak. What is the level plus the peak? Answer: 3.03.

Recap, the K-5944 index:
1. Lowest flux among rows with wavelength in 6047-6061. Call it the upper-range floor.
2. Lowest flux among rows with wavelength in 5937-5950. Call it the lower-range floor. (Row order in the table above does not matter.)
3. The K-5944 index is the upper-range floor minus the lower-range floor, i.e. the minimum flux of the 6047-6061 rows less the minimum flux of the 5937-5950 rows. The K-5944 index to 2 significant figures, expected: -0.13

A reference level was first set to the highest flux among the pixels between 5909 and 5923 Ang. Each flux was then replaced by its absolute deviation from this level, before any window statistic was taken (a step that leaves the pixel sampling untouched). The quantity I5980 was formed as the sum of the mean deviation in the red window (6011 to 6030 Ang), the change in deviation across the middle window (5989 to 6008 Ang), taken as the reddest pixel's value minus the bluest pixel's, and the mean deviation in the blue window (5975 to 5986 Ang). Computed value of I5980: 0.28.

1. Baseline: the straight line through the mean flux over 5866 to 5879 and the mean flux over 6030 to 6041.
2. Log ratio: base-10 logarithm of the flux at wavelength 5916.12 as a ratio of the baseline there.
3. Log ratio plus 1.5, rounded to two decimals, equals 1.49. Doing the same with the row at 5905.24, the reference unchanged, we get 1.47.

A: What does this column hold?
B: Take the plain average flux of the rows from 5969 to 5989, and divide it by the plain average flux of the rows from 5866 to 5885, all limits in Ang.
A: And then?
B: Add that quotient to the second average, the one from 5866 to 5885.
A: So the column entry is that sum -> 2.58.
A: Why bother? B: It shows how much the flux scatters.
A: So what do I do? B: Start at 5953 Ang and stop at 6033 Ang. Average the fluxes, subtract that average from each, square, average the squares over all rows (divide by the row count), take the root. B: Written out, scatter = 0.14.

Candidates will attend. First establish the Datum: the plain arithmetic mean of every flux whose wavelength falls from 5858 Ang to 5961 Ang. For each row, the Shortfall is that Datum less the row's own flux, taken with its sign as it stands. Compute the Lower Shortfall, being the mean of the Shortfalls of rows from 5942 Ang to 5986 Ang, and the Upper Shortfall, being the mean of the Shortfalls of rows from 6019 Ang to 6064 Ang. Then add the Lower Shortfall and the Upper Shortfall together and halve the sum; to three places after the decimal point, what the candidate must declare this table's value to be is -0.075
